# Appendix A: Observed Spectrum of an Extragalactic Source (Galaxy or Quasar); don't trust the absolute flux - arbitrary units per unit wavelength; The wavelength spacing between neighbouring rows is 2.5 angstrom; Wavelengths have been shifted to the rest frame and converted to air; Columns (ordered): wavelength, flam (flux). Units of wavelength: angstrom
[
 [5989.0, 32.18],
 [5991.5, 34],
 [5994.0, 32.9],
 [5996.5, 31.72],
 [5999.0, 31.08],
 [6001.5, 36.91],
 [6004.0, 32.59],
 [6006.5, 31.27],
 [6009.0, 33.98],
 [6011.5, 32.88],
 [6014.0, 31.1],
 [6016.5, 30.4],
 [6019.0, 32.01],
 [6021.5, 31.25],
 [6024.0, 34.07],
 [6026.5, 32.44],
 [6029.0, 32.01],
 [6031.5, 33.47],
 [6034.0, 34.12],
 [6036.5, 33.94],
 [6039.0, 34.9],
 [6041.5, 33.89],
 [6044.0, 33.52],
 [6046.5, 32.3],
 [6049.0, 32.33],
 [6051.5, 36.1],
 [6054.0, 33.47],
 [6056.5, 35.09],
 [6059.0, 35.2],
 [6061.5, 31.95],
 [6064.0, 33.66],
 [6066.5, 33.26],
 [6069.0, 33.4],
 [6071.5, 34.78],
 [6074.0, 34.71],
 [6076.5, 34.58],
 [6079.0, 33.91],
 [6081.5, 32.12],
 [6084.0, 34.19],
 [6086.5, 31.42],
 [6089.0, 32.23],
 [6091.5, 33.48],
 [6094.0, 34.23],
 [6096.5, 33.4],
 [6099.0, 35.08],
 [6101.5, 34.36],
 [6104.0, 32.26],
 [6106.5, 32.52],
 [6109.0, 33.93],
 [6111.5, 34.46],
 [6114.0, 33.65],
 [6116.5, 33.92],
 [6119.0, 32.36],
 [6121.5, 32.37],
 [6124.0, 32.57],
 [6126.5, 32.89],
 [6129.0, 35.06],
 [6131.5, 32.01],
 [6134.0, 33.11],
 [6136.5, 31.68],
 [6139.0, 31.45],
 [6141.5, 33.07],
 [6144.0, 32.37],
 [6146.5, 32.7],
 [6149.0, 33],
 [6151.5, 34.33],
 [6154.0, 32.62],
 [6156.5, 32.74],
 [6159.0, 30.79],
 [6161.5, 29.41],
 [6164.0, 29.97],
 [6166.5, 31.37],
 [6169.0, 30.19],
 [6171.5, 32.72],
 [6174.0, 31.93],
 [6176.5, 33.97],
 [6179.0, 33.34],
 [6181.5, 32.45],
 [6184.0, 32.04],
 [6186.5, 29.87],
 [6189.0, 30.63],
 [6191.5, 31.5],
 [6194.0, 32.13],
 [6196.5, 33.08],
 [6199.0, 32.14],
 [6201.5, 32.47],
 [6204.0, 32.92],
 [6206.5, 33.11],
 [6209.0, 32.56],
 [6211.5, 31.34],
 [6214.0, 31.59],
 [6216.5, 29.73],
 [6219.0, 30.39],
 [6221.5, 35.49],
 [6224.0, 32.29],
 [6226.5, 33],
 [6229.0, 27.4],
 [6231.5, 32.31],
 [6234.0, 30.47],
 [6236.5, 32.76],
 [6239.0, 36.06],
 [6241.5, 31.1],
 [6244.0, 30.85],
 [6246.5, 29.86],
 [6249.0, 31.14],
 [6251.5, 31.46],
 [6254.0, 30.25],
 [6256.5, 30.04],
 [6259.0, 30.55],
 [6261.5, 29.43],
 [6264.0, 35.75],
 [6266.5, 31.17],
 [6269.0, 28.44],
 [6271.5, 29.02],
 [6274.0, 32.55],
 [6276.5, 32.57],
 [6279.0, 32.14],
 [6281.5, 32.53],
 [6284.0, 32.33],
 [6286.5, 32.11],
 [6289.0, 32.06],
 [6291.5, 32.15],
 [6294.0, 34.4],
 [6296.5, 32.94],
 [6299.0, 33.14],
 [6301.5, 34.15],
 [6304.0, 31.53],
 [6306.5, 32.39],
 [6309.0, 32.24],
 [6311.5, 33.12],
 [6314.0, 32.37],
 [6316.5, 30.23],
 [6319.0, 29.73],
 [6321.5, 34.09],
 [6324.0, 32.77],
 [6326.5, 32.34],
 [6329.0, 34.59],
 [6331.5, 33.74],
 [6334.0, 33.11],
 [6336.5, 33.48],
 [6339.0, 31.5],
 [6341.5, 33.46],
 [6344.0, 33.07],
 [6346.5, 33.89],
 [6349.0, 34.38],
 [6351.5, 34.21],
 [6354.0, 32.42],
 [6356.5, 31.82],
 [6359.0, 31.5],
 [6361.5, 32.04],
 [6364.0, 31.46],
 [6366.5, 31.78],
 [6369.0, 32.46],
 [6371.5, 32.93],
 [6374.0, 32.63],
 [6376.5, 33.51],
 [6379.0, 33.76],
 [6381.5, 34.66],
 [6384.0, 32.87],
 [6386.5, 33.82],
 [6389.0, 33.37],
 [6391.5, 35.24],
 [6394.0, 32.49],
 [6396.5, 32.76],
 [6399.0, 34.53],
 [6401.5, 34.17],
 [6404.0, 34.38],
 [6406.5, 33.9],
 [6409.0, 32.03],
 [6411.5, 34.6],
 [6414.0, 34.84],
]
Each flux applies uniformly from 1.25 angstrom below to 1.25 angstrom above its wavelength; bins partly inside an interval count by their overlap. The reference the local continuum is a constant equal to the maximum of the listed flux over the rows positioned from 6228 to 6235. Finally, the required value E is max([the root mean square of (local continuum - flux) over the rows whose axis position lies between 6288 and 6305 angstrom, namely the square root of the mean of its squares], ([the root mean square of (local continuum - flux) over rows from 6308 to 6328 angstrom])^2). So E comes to 1.9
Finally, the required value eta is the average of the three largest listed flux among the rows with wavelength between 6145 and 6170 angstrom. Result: 33.36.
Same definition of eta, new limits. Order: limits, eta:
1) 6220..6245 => 34.85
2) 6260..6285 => 33.62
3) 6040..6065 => 35.46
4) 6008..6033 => 33.84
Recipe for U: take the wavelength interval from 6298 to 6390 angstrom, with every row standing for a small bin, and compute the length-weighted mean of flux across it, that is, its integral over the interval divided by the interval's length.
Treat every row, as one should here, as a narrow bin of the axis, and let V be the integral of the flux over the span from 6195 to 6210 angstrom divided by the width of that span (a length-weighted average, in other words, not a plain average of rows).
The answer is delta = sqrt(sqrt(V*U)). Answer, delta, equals 5.72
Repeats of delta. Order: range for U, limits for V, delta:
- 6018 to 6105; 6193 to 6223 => 5.73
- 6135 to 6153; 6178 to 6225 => 5.69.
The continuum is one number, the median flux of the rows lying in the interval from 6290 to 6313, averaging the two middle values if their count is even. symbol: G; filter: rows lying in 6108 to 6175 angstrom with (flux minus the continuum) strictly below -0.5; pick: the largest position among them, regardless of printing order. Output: 6174.0 angstrom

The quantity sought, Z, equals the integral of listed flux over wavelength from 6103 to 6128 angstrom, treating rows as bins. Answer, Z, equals 828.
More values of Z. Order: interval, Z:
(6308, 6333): 813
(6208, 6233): 790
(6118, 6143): 816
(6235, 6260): 785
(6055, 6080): 851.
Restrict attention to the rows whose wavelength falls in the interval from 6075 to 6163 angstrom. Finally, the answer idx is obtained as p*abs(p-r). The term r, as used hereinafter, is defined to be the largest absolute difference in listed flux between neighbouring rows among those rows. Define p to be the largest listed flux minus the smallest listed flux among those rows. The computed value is 15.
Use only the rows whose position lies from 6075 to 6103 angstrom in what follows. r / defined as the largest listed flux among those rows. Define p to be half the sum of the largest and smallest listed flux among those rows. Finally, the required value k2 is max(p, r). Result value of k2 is 35.1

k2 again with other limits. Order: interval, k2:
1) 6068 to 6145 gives 35.1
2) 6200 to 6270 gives 36.1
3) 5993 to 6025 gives 36.9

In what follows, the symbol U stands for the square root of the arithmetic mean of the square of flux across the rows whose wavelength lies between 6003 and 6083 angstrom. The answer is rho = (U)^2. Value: 1109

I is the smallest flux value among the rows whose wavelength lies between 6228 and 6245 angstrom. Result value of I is 27.4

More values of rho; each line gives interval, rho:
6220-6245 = 1041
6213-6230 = 992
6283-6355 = 1079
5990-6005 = 1106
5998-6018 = 1062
